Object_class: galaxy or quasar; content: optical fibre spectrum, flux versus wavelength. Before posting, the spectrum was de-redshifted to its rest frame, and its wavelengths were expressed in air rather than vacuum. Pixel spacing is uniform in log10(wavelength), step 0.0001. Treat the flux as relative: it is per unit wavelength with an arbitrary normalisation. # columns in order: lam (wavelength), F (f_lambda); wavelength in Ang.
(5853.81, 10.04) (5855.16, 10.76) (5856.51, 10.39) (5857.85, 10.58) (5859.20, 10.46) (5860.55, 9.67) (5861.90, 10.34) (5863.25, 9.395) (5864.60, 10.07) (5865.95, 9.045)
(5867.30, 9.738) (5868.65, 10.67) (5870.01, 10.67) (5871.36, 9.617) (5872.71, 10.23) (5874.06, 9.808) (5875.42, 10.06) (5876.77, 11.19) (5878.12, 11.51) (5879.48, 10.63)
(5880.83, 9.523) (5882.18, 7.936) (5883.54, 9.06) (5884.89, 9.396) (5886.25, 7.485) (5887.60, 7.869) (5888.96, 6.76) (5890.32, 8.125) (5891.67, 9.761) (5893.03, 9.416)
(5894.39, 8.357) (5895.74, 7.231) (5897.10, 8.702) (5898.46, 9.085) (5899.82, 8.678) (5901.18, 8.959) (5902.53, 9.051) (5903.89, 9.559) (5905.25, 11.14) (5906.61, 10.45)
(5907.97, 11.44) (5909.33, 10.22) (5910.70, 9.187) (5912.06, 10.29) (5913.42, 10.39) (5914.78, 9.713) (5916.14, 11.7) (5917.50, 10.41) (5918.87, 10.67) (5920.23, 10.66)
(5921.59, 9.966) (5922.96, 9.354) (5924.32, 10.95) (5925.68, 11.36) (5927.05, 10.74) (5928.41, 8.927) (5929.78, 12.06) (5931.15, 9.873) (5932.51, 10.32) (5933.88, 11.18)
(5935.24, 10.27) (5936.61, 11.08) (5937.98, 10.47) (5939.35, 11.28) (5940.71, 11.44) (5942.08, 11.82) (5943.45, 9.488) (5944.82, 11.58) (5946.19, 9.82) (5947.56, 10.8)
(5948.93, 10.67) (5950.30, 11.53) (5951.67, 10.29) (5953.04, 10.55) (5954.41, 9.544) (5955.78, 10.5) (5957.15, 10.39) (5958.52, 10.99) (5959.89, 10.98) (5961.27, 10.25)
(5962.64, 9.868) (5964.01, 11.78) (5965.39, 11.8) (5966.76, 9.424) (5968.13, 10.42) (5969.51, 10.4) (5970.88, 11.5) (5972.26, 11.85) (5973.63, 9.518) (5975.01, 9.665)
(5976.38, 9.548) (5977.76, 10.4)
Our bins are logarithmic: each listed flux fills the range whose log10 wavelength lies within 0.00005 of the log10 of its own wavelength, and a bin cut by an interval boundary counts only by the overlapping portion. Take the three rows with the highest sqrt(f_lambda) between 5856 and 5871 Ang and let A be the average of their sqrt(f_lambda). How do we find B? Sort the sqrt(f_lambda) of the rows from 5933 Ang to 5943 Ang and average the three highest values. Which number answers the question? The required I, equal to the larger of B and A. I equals 3.39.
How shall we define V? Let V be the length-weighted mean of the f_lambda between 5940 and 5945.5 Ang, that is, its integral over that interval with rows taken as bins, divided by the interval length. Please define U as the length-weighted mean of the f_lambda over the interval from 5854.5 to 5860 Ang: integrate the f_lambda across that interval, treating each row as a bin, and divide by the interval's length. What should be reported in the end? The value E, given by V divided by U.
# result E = 1.05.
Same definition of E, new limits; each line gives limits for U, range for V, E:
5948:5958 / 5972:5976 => 0.96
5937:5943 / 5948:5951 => 0.99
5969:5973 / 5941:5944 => 0.96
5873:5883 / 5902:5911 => 1.01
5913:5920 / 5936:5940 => 1.03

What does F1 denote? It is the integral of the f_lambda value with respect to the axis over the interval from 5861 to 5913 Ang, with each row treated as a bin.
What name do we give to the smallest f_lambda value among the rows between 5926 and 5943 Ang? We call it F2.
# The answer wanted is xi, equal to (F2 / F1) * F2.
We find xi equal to 0.16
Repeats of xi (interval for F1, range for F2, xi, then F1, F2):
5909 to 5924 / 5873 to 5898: 0.30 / 154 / 6.76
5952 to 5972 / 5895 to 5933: 0.25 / 212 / 7.231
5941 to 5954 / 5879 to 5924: 0.33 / 139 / 6.76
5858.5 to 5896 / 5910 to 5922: 0.24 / 354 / 9.187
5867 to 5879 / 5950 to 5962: 0.73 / 125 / 9.544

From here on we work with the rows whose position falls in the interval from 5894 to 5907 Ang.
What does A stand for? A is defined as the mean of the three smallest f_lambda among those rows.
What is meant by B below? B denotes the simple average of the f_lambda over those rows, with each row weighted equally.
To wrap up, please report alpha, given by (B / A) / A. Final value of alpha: 0.139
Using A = 8.1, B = 9.1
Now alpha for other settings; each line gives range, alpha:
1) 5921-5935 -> 0.119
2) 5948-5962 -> 0.105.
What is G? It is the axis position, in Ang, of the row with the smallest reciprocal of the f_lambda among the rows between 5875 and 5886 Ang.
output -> 5878.12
